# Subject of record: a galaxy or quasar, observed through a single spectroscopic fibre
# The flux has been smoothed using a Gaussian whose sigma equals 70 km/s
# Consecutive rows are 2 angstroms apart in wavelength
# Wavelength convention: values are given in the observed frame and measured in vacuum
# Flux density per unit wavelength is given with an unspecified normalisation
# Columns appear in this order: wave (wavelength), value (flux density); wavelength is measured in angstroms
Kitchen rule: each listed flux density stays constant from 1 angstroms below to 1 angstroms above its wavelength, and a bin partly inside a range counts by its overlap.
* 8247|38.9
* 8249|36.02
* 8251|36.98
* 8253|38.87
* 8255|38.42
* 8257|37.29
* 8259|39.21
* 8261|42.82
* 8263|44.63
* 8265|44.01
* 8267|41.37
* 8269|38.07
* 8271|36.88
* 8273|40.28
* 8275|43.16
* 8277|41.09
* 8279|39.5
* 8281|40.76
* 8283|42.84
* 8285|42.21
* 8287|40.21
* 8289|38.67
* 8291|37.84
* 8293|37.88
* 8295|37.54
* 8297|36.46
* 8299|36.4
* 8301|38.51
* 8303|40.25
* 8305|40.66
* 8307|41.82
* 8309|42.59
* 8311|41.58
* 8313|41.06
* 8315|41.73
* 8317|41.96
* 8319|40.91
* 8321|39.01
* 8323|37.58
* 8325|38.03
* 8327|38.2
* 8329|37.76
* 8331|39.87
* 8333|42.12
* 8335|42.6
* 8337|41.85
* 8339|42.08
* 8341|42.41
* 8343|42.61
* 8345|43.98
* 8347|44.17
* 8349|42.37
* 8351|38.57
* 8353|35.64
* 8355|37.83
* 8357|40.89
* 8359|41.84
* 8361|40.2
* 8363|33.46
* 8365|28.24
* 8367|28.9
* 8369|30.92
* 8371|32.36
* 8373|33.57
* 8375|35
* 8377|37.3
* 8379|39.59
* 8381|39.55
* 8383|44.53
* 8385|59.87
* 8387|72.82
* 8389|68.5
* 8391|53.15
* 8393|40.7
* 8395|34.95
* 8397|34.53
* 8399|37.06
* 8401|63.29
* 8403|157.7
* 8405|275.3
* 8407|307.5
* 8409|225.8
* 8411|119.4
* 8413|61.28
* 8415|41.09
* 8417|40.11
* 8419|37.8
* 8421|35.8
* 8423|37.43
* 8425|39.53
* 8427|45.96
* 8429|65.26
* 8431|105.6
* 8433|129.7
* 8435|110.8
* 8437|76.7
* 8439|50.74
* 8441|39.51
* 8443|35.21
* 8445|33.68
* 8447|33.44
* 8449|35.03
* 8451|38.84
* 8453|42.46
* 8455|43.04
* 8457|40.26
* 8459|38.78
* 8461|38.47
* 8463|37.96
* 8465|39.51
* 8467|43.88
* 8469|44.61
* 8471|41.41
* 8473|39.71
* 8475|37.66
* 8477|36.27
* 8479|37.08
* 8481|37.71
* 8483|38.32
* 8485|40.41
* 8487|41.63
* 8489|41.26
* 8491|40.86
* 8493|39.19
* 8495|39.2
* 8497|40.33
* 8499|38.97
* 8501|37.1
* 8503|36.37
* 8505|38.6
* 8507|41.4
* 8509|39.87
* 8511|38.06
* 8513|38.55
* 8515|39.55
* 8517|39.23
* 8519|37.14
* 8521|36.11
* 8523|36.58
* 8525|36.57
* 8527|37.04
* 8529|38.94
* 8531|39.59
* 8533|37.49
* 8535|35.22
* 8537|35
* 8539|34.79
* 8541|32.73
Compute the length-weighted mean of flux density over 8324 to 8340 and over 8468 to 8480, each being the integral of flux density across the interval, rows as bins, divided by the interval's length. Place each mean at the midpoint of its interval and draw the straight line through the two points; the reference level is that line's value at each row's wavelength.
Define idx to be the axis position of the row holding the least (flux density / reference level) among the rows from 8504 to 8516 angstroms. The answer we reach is 8511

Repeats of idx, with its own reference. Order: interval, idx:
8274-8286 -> 8279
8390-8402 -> 8397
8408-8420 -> 8419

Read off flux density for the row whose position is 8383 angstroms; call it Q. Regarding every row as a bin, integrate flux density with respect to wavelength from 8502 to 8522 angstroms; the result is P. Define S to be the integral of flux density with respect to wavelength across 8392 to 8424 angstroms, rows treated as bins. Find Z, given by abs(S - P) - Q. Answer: 2285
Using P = 770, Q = 44.53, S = 3099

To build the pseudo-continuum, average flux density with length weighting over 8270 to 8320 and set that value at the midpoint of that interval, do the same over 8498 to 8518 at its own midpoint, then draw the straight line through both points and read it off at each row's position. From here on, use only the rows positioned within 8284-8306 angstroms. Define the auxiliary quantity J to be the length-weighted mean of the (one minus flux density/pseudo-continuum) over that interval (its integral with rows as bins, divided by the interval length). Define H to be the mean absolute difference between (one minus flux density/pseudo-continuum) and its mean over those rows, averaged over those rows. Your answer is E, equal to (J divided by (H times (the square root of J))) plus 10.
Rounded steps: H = 0.037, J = 0.03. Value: 14.9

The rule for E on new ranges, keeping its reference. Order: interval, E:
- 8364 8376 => 18.3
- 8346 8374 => 12.6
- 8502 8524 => 13.1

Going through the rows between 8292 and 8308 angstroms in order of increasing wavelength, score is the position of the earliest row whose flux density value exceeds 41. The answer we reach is 8307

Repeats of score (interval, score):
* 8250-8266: 8261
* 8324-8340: 8333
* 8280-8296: 8283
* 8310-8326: 8311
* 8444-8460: 8453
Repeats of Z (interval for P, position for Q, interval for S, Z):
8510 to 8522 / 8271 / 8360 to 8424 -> 3961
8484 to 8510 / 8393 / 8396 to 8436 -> 2871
